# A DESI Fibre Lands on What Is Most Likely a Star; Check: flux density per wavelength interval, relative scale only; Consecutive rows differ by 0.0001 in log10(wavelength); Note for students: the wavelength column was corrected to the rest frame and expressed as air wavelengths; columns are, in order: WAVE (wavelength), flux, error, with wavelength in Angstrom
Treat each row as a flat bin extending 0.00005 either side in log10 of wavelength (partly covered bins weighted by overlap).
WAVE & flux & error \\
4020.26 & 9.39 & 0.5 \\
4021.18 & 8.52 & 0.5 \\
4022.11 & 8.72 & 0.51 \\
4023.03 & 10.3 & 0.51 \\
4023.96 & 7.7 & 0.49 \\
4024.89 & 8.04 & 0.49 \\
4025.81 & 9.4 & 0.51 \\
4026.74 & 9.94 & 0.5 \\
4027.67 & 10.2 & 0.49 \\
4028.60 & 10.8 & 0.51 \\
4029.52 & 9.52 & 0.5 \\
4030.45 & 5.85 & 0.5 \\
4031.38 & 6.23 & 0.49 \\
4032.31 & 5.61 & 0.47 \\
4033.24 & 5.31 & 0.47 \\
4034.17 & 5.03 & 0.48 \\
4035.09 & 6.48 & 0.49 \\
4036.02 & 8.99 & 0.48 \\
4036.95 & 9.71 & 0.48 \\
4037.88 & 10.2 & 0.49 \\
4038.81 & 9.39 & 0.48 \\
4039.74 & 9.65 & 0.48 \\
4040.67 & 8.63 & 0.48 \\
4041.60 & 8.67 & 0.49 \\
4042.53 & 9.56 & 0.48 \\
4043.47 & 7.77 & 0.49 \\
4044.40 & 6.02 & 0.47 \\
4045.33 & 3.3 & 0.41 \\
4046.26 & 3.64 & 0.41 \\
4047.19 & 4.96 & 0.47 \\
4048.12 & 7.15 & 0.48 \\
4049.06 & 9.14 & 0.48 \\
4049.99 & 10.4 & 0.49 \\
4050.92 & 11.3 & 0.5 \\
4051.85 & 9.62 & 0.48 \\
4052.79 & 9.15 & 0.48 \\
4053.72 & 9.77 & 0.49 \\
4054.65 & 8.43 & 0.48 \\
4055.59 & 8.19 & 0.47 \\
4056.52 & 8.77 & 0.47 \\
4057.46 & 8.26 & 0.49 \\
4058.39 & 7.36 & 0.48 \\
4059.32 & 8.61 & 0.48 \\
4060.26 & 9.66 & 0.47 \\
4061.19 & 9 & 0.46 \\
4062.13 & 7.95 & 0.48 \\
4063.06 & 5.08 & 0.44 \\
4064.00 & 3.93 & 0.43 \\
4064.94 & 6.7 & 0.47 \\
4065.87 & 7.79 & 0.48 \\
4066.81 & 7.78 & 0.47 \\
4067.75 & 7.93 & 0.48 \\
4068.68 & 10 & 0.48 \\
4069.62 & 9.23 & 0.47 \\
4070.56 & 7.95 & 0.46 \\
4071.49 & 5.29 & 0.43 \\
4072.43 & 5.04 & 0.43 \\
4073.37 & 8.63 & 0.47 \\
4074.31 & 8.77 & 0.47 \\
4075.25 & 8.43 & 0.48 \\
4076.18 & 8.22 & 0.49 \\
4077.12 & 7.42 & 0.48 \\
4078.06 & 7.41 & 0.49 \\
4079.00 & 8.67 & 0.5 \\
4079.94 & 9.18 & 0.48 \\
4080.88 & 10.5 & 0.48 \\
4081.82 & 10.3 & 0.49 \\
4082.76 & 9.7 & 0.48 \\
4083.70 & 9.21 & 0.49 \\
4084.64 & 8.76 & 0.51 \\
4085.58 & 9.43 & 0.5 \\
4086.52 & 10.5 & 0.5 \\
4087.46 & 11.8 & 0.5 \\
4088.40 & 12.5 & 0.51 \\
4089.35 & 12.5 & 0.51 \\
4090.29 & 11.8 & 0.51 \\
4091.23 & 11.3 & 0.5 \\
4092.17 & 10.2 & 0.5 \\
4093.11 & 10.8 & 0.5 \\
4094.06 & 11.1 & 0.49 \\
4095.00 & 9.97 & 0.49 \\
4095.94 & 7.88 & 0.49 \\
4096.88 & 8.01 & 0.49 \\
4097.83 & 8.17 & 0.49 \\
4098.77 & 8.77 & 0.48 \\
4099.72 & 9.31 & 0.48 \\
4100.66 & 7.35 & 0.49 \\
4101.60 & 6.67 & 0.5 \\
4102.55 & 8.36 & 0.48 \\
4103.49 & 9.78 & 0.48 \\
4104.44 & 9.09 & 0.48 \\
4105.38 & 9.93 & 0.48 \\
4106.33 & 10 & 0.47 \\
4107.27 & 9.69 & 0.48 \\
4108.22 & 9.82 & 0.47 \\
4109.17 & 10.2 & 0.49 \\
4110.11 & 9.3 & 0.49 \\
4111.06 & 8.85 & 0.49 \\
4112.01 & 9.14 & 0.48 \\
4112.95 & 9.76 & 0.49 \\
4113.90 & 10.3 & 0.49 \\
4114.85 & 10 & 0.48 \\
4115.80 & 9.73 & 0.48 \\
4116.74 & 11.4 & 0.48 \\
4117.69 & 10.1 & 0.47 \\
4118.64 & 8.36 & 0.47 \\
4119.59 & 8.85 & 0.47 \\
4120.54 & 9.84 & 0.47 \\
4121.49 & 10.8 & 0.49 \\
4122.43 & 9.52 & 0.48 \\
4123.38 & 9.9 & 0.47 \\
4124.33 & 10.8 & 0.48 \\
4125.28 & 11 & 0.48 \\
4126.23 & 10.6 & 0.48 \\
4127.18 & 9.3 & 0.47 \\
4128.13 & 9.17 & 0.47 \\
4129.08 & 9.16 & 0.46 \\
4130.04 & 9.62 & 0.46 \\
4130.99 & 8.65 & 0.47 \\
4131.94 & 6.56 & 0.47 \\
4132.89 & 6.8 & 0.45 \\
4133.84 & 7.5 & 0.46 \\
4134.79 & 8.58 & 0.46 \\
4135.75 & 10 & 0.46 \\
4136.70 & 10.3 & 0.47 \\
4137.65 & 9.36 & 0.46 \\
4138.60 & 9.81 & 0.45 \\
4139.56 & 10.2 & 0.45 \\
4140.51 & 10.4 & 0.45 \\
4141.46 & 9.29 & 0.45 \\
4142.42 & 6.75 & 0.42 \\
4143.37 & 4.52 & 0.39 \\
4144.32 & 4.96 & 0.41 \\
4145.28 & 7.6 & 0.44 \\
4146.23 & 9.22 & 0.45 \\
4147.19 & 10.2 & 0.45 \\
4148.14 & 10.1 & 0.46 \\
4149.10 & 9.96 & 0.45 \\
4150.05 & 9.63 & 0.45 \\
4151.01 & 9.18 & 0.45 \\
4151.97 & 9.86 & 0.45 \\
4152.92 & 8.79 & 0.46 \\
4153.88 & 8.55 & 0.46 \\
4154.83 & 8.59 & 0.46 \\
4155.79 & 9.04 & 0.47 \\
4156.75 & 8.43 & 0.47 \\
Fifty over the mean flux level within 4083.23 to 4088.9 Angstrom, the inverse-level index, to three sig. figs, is 4.82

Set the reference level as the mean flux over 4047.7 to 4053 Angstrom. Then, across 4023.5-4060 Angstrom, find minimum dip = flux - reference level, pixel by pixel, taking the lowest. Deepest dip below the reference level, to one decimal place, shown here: -6.2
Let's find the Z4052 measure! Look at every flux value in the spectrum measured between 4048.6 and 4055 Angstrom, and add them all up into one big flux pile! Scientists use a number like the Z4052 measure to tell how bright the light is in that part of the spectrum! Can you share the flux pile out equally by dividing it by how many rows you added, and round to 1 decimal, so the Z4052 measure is 9.7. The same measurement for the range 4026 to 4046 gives 7.9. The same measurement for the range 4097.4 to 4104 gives 8.3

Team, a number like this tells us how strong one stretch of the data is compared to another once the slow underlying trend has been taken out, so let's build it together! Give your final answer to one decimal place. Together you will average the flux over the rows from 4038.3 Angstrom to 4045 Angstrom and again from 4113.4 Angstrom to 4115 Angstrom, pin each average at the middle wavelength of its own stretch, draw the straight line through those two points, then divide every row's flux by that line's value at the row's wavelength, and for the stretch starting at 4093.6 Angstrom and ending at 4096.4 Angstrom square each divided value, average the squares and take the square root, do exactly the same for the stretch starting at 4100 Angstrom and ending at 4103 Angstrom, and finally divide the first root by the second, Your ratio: 1.3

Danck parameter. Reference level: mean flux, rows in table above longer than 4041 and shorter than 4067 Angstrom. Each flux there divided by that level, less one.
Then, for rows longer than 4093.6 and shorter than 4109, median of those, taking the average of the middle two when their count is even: 0.18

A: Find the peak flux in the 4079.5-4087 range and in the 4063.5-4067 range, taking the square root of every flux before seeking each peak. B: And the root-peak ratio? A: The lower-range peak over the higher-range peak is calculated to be 0.86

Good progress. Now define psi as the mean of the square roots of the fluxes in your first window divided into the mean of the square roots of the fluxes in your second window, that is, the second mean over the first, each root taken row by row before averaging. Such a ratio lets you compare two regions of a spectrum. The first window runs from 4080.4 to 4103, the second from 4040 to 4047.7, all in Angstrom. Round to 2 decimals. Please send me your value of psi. 0.81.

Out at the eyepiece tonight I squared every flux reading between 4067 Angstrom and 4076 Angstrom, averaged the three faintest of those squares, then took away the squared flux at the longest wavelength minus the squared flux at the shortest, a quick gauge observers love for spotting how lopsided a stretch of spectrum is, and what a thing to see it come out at 31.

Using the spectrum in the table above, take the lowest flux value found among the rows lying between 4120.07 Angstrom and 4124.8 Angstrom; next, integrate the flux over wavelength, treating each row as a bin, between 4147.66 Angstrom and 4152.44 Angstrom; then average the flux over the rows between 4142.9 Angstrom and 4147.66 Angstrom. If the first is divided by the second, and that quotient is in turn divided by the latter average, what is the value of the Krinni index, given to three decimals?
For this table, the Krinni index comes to 0.028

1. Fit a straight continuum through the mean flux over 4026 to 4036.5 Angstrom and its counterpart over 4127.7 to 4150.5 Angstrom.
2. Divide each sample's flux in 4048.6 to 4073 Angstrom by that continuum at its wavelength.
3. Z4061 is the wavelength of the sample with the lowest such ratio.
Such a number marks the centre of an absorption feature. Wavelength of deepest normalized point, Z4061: 4064.00 Angstrom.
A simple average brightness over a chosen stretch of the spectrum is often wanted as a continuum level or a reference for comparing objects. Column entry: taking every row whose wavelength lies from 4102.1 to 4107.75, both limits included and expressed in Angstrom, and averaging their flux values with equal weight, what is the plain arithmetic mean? 9.5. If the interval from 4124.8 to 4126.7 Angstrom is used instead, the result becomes 10.8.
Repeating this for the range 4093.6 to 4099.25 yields 9.0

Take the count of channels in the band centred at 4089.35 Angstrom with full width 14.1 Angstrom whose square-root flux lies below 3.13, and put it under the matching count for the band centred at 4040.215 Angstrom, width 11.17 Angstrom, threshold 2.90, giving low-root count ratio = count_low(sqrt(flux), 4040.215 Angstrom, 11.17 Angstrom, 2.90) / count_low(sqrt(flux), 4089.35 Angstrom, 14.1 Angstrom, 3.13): 0.80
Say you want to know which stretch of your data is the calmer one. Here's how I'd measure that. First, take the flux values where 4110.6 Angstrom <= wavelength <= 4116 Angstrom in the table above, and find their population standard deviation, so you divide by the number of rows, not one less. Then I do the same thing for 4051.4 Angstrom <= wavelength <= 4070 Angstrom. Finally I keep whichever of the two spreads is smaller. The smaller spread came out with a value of 0.5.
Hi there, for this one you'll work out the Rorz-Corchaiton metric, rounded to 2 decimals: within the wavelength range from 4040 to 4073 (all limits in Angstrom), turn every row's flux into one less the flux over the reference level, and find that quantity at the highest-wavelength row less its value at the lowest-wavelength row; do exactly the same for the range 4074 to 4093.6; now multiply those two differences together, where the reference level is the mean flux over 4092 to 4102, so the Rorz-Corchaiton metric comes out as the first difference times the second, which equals -0.09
